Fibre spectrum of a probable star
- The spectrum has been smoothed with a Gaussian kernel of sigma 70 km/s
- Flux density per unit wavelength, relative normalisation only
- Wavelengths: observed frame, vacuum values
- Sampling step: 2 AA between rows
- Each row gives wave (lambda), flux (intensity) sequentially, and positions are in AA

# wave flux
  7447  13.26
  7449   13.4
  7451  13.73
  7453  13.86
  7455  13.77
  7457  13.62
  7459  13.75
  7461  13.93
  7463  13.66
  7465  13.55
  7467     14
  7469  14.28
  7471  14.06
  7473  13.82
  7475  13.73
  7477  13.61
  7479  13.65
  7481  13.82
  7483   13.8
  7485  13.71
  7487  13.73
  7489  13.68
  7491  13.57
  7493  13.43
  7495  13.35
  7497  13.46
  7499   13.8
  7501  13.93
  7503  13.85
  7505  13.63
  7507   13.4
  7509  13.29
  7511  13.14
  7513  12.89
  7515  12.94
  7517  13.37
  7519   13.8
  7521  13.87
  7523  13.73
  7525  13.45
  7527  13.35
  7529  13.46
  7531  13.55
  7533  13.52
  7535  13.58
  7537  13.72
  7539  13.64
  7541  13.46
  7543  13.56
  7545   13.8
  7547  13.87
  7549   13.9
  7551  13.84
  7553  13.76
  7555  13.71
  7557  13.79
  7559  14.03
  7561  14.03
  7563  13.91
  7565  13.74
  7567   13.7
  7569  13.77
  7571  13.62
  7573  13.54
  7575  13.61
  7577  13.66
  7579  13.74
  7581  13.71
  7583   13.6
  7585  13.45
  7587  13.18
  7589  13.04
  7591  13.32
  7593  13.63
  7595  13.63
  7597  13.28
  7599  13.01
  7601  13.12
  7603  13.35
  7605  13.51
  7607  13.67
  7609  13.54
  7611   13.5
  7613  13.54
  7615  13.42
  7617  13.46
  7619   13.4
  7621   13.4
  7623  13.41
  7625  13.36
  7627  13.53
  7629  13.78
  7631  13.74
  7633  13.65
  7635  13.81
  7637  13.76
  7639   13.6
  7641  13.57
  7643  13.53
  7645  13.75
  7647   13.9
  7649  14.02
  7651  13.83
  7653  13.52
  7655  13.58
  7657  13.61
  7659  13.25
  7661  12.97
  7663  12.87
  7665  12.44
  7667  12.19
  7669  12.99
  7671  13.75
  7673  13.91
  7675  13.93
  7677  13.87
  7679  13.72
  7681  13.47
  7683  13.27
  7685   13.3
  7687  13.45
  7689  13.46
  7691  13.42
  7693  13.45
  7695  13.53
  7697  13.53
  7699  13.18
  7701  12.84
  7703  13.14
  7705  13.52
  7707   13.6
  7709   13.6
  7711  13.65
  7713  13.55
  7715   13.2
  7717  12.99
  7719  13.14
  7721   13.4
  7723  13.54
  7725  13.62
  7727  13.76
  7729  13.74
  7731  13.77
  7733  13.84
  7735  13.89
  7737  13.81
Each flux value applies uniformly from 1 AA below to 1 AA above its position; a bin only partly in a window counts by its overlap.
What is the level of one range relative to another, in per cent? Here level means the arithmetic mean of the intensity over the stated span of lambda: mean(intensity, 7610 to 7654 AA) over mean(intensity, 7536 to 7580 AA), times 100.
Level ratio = 99.0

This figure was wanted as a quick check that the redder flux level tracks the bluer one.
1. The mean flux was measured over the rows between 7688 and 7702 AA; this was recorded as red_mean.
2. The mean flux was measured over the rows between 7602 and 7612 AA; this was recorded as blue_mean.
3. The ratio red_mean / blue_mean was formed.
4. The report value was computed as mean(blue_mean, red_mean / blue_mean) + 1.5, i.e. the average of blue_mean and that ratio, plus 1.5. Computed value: 8.75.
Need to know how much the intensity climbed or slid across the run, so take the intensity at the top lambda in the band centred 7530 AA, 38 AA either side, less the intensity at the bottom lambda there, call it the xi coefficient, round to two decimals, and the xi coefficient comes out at 0.27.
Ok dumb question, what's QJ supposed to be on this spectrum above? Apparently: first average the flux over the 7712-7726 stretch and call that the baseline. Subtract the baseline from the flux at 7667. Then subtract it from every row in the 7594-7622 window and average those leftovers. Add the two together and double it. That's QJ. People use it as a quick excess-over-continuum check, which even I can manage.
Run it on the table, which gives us -2.2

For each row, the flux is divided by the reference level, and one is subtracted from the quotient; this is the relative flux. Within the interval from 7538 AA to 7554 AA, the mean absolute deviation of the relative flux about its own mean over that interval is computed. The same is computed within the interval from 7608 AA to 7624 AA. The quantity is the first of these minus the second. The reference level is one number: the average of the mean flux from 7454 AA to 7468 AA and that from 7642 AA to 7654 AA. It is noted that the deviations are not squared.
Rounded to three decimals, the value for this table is 0.006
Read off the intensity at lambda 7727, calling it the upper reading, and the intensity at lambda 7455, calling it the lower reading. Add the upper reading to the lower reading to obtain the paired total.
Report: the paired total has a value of 27.5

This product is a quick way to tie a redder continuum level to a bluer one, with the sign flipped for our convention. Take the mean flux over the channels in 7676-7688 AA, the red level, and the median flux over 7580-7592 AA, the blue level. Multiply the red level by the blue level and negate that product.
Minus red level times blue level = -181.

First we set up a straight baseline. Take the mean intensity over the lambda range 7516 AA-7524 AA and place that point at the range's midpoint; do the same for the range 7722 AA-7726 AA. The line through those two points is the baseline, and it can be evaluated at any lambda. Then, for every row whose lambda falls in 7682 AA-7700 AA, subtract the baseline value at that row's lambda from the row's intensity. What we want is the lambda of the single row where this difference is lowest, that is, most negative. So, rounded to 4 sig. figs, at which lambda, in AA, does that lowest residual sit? 7699 AA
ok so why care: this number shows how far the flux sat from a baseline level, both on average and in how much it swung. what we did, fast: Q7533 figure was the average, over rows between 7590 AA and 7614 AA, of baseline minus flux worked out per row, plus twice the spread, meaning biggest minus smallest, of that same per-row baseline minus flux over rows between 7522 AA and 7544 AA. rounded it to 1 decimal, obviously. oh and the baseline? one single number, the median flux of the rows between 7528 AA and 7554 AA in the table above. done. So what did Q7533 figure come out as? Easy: 1.0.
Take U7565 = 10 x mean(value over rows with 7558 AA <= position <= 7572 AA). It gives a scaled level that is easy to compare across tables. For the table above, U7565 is 138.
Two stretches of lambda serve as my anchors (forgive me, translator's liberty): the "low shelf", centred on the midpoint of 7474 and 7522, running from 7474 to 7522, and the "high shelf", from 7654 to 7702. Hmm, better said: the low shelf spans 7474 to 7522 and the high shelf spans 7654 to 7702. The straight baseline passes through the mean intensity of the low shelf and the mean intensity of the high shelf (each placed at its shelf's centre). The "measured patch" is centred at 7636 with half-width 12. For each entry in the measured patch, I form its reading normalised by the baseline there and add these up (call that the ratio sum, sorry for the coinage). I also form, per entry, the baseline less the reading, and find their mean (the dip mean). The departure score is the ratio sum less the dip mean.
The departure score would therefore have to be 12.5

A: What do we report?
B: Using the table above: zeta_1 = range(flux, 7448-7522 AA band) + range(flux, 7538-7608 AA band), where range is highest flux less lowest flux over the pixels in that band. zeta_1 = 2.4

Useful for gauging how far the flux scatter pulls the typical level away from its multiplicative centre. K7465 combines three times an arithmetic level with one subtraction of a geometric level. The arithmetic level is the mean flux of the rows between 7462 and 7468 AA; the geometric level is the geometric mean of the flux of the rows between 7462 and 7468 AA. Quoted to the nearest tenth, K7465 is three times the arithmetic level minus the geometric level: 27.5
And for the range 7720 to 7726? 27.0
